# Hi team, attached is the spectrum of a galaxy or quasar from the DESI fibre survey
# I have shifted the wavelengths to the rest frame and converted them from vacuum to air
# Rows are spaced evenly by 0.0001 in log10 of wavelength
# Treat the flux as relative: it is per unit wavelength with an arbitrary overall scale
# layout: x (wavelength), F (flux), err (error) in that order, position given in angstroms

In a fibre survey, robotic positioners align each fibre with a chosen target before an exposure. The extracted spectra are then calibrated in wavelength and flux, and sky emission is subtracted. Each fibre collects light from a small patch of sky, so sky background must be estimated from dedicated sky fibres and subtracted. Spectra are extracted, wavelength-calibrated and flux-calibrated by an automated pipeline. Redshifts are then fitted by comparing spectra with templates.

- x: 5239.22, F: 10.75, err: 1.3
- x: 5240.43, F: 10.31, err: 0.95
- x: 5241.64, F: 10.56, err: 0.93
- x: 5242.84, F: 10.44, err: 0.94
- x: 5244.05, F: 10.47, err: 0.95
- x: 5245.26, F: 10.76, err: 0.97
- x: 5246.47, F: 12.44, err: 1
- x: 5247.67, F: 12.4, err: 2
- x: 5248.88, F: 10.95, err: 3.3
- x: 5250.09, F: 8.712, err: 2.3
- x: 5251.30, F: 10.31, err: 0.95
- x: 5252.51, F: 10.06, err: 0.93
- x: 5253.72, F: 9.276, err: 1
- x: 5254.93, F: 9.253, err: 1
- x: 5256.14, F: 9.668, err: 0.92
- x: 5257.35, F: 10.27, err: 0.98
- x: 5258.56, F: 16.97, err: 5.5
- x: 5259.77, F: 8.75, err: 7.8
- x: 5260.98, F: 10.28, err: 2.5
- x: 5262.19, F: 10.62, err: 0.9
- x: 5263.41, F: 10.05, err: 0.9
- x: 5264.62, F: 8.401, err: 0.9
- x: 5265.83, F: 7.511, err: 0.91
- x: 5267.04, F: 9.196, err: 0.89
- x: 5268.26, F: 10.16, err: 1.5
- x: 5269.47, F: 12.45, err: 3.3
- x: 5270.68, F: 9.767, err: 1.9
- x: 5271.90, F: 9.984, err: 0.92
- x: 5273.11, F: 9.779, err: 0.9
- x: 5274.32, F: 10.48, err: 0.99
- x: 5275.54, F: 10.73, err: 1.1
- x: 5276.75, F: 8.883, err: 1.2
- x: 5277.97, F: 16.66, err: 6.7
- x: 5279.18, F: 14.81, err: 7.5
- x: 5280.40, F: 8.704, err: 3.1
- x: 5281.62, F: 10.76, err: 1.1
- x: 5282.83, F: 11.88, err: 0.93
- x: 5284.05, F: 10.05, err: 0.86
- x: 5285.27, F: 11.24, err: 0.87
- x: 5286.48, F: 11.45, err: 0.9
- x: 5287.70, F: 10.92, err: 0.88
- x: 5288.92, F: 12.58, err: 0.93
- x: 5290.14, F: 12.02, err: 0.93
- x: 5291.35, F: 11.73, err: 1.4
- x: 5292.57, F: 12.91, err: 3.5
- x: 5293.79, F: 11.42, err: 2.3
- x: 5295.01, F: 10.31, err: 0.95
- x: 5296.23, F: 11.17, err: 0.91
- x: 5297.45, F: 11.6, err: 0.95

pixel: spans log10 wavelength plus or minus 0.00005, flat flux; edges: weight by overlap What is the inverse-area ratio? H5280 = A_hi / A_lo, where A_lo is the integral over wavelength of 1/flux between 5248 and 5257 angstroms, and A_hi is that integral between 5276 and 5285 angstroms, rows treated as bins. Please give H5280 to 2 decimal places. 0.88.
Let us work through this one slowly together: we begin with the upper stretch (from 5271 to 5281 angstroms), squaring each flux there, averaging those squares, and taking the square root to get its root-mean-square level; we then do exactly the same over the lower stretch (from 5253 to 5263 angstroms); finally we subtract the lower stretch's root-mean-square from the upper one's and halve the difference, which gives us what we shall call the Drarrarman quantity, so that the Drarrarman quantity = 0.3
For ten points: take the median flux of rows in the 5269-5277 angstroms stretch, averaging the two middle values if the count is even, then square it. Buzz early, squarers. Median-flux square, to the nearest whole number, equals 100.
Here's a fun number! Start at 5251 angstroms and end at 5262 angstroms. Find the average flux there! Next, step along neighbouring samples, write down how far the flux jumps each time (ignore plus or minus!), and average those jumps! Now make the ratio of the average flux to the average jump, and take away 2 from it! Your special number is 2.6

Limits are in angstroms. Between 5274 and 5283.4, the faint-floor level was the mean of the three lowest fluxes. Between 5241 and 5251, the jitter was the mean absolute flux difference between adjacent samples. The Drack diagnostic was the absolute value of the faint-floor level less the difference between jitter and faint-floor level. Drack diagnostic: 17.9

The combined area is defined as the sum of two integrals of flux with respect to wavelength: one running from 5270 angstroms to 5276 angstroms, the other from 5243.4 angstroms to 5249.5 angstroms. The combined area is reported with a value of 130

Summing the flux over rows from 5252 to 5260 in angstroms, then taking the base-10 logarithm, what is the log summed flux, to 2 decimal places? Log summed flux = 1.87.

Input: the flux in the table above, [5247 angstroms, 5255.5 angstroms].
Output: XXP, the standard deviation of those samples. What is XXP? 1.2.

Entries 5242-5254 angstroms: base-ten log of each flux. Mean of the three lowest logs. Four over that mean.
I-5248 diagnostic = 4.12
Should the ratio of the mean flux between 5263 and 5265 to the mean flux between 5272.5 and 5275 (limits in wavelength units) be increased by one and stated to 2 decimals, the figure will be 1.91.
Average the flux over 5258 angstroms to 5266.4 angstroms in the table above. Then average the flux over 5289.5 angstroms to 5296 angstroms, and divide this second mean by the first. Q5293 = 1.13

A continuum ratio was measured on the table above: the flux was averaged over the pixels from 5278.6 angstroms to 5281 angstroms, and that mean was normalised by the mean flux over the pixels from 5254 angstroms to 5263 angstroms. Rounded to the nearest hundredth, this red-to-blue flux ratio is 1.09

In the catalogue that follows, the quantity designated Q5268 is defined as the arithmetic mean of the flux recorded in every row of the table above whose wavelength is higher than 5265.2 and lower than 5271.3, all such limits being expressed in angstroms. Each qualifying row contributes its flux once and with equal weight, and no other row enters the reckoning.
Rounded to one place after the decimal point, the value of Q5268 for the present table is 9.8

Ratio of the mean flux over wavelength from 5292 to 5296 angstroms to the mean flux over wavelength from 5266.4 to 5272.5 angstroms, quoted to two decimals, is 1.12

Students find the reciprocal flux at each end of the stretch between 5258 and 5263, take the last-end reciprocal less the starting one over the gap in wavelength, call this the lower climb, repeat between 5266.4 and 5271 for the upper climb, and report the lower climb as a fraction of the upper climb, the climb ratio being -5.6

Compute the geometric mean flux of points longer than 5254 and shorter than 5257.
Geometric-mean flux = 9.5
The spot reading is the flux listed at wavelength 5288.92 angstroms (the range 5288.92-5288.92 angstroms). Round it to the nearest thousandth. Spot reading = 12.580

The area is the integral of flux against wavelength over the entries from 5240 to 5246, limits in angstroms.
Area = 63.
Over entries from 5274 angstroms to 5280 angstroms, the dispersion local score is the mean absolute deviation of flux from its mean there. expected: 2.7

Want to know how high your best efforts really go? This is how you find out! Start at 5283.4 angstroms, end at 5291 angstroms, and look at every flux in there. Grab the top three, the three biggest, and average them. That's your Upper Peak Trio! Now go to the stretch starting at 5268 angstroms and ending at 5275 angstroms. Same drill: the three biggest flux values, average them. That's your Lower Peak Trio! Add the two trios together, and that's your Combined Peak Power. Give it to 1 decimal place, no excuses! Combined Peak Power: 23.0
